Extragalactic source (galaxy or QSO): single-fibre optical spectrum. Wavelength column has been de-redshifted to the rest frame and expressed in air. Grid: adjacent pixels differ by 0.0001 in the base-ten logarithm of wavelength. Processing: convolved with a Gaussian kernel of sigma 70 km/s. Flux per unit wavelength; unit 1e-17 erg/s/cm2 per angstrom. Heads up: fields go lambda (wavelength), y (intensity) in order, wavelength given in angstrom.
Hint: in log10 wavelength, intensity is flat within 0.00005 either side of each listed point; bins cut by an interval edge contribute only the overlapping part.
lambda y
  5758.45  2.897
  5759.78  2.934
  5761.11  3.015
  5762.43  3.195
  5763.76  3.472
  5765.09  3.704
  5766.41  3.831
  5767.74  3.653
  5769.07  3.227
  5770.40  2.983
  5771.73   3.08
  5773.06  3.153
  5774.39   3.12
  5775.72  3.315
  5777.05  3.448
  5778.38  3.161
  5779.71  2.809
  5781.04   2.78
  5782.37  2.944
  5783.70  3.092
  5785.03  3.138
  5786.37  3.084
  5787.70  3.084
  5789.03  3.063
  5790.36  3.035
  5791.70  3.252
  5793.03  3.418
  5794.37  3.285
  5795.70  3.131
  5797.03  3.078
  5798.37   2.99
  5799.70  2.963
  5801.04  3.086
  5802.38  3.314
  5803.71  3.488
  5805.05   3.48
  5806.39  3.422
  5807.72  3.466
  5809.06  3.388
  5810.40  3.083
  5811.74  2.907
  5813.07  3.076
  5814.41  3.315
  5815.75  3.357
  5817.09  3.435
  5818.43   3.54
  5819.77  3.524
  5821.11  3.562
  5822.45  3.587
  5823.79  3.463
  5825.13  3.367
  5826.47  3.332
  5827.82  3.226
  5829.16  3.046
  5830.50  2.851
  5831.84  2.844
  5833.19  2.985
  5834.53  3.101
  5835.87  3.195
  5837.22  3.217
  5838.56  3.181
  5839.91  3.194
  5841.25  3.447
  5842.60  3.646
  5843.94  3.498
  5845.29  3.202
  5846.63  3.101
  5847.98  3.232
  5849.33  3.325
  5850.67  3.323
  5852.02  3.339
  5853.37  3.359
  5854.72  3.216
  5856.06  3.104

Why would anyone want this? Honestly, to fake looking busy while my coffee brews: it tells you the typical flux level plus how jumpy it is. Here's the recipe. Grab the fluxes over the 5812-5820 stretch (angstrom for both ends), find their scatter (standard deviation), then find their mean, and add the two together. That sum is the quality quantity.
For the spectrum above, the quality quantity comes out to 3.5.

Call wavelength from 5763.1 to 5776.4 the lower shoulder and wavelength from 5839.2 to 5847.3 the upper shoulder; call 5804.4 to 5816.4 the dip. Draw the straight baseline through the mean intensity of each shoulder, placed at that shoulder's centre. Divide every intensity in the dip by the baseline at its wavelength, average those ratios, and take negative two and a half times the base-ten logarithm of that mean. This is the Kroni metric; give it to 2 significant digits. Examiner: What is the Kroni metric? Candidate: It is 0.024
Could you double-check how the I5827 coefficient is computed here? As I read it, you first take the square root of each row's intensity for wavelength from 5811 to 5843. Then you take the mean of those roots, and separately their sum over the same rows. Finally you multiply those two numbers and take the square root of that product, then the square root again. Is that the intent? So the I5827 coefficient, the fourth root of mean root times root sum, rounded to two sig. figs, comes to 3.0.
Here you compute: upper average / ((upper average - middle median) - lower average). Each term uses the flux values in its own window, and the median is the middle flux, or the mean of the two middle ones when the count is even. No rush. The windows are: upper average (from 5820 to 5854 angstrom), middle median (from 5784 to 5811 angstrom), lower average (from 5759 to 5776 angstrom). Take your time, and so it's -1.04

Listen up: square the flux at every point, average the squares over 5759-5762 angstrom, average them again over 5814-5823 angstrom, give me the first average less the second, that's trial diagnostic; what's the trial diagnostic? -3.2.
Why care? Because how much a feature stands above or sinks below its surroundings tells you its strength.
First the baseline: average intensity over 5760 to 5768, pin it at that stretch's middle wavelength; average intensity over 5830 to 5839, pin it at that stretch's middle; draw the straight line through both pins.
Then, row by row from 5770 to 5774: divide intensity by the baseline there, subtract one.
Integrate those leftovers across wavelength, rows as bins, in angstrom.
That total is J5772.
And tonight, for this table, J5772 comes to -0.4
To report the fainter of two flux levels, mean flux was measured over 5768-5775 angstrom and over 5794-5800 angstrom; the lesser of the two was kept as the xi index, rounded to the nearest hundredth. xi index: 3.09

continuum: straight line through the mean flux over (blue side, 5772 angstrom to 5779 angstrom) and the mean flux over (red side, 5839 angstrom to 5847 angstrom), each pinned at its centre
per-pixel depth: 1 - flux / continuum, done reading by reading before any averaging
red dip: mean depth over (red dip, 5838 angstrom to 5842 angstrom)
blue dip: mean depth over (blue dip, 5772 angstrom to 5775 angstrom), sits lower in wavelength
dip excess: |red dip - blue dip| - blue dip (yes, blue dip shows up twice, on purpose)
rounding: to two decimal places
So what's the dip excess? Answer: -0.02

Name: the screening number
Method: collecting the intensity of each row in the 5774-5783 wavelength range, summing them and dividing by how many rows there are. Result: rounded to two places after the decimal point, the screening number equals 3.08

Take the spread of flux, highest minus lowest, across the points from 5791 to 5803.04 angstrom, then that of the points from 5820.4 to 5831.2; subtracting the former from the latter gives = 0.28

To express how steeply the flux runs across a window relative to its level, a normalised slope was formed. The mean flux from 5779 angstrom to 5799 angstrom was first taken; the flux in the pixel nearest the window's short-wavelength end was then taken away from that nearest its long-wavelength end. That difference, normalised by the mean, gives 0.059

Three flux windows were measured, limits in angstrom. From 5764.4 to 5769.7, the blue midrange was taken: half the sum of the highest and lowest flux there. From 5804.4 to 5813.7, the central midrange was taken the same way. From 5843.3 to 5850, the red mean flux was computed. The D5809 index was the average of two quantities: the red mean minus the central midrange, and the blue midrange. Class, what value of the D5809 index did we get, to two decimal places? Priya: 1.80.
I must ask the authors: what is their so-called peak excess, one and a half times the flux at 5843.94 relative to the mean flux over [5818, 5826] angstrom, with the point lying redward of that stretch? 1.50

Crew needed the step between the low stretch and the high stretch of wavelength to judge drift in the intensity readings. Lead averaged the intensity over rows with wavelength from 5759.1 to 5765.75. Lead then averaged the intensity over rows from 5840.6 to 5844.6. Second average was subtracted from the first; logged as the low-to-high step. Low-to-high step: -0.3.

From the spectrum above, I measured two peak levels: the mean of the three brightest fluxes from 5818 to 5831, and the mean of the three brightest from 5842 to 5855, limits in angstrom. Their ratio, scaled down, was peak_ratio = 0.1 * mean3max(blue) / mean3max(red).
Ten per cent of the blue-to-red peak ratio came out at 0.102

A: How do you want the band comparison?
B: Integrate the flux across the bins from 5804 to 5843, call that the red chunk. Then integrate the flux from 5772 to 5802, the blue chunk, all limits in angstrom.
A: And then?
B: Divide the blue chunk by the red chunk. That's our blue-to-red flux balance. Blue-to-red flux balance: 0.7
